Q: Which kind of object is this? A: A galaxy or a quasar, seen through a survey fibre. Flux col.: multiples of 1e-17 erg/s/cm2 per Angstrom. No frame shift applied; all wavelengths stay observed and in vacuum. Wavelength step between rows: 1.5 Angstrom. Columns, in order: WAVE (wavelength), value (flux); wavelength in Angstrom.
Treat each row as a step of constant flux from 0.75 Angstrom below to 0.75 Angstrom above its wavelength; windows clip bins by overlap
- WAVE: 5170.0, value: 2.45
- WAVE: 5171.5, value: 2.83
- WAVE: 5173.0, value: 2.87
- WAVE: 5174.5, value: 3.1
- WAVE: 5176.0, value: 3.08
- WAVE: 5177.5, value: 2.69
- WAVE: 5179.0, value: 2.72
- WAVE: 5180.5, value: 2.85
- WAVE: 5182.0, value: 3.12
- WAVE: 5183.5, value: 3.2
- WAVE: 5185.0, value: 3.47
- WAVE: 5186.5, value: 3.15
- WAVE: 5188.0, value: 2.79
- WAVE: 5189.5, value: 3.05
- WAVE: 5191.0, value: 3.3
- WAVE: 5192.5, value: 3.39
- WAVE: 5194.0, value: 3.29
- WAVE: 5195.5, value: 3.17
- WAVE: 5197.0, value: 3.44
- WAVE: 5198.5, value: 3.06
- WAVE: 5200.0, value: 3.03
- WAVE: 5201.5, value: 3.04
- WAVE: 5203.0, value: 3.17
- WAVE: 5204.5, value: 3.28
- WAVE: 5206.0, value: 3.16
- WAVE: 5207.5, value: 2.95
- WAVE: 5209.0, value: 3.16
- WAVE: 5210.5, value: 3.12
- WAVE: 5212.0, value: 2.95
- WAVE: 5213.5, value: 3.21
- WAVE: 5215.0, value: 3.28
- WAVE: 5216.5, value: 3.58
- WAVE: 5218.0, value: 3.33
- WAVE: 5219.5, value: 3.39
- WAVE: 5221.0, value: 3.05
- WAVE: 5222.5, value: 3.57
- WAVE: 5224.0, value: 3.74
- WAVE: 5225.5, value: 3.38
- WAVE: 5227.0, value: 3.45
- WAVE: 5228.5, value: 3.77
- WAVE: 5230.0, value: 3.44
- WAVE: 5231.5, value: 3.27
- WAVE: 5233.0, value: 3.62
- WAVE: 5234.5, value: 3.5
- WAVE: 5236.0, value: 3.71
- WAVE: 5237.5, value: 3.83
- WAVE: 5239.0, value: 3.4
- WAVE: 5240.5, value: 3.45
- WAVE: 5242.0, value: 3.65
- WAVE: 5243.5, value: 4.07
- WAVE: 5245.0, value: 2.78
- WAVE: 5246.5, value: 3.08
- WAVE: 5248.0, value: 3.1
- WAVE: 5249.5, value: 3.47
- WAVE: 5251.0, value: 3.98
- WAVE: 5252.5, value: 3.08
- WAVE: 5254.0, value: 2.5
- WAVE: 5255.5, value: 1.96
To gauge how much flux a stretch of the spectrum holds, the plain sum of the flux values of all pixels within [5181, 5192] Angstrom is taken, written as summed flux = 22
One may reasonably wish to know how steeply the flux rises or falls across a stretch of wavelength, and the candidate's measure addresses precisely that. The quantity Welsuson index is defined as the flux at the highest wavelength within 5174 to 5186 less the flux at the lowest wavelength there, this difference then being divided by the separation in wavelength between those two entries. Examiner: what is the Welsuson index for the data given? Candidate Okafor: 0.035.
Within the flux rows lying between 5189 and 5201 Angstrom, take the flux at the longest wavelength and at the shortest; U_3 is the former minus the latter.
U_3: 0.0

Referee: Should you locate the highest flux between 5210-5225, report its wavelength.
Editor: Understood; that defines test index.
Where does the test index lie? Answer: 5224.0 Angstrom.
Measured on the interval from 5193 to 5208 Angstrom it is 5197.0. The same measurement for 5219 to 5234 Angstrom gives 5228.5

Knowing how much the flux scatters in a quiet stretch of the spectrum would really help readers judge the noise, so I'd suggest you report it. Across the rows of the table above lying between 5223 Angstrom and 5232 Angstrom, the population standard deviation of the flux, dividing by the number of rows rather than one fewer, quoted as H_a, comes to 0.18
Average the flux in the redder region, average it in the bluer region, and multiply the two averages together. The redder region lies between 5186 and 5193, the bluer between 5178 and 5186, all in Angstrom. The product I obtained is 9.6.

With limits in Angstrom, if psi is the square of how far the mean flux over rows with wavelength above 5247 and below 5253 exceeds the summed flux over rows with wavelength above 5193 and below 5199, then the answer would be 91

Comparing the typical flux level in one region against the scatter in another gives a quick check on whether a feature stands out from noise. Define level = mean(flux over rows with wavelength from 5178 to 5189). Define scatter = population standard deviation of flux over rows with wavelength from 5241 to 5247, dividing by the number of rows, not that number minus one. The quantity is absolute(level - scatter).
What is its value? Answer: 2.5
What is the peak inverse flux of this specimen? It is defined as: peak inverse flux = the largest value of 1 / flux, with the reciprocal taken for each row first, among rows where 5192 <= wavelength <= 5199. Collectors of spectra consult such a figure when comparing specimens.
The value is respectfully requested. 0.33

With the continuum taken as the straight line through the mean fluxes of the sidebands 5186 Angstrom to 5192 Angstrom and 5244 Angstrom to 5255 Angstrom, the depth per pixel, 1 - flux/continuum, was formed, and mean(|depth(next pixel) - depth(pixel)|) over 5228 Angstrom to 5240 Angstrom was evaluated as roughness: 0.079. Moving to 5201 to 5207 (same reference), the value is 0.039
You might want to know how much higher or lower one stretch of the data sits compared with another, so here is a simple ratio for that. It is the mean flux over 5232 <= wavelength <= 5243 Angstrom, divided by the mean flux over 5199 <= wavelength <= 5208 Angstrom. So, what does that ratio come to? 1.16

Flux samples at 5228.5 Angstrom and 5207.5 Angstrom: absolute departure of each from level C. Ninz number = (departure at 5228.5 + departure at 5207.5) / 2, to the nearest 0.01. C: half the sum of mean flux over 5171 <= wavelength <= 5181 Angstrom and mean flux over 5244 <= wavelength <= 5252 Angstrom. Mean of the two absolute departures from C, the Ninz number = 0.41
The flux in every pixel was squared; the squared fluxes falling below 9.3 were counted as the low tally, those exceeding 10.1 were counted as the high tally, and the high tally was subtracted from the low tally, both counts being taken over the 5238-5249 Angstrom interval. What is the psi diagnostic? -3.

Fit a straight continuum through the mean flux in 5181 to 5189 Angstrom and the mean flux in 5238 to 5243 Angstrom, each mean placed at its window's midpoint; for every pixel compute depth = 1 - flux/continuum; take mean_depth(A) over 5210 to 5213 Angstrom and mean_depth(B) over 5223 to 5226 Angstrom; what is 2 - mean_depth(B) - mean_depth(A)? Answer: 1.96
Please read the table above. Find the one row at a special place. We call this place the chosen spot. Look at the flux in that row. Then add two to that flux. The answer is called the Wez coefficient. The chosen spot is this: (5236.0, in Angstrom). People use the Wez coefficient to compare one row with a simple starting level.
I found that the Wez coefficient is 5.71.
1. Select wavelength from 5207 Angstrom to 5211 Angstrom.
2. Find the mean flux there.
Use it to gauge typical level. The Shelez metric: 3.08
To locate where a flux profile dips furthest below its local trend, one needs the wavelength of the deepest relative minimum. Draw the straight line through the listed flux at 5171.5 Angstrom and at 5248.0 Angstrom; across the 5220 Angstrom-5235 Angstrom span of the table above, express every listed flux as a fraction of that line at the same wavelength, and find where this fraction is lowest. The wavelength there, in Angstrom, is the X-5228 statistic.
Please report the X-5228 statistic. 5221.0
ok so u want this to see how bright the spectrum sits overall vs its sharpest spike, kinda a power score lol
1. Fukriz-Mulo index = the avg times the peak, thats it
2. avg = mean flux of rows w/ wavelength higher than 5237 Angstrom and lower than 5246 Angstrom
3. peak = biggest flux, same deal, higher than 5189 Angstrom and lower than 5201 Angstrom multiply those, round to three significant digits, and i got 12.1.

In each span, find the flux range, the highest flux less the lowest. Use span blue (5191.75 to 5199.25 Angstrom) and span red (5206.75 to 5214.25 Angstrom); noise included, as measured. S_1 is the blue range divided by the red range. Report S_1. 1.5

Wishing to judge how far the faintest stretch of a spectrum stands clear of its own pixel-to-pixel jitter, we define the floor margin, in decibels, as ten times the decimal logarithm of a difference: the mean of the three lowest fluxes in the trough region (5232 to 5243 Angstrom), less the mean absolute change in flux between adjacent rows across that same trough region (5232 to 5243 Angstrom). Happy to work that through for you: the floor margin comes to 5.13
